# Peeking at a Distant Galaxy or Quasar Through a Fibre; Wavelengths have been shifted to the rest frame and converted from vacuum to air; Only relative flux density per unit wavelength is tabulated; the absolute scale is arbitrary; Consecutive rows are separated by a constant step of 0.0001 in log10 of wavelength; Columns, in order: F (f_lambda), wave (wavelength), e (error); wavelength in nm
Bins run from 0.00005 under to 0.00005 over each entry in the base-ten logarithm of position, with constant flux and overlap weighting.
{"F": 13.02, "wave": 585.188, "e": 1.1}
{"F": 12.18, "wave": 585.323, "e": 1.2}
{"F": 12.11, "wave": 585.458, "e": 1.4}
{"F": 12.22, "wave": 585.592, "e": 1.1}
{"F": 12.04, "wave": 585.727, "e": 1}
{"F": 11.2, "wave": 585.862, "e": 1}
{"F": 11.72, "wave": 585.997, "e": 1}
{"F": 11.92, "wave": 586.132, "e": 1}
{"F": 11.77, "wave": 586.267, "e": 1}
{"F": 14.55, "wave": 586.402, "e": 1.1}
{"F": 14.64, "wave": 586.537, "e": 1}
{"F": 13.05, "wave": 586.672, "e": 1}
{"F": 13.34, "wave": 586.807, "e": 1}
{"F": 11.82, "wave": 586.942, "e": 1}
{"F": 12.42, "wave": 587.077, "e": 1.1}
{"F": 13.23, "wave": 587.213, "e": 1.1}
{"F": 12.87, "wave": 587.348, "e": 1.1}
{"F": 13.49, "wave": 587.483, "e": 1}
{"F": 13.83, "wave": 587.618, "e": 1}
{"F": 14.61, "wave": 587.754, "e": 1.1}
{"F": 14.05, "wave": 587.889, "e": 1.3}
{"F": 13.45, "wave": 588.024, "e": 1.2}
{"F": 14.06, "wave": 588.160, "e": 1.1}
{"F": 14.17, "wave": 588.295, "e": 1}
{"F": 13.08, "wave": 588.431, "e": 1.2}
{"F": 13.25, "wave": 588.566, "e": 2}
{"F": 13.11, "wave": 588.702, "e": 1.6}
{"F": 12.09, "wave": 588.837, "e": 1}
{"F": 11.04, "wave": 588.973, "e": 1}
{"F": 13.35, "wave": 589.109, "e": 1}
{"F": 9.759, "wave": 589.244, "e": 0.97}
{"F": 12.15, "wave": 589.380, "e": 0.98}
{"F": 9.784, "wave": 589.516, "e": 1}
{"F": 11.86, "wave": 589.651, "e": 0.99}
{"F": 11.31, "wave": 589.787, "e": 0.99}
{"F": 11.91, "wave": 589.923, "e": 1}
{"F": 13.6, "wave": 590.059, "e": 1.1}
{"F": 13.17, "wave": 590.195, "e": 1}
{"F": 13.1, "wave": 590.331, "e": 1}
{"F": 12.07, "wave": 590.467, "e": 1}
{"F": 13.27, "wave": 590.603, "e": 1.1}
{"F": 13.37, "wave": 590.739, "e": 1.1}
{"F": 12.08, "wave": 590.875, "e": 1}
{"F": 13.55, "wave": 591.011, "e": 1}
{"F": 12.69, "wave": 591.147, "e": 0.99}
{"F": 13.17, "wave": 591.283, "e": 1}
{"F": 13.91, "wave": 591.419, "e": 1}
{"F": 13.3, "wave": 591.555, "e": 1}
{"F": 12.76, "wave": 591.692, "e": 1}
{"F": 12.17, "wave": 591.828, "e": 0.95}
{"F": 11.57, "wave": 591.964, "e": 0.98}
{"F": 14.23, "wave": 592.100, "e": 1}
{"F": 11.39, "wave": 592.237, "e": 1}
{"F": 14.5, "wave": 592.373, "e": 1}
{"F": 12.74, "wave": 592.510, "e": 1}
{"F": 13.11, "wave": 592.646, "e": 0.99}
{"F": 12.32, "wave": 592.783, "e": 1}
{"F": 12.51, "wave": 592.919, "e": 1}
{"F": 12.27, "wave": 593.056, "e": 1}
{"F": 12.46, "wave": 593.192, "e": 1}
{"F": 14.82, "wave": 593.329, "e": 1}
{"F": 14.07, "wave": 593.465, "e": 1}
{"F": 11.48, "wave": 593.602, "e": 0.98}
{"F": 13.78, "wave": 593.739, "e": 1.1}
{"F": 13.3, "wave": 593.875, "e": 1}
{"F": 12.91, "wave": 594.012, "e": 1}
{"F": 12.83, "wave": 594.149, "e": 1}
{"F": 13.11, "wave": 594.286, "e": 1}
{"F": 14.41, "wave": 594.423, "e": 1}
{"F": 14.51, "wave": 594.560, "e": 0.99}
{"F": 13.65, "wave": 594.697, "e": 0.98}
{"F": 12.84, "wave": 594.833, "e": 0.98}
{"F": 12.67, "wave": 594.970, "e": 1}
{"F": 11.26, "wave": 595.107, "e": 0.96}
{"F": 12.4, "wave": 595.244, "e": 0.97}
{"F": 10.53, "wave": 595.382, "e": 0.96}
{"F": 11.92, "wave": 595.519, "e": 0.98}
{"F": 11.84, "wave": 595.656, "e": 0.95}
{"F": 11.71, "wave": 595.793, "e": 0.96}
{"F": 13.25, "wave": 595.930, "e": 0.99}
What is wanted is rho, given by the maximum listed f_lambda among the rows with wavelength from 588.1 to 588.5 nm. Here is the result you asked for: 14.17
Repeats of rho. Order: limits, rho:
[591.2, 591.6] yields 13.91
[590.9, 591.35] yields 13.55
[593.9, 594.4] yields 13.11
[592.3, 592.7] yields 14.5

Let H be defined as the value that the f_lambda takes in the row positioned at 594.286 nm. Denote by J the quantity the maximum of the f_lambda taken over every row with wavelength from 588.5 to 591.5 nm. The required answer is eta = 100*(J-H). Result 80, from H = 13.11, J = 13.91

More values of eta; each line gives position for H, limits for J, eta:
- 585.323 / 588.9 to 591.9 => 173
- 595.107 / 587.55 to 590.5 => 335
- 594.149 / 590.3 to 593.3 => 167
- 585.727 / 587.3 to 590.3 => 257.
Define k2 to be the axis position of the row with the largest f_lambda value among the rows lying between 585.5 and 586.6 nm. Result 586.537 nm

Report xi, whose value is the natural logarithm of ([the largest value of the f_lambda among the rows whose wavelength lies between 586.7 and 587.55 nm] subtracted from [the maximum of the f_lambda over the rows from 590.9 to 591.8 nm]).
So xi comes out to -0.9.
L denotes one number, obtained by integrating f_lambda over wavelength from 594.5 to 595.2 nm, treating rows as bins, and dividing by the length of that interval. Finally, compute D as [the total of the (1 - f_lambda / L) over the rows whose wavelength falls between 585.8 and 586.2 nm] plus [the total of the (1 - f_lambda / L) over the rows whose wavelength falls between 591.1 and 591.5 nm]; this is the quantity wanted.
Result 0.24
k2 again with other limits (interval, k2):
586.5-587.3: 586.537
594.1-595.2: 594.560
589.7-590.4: 590.059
